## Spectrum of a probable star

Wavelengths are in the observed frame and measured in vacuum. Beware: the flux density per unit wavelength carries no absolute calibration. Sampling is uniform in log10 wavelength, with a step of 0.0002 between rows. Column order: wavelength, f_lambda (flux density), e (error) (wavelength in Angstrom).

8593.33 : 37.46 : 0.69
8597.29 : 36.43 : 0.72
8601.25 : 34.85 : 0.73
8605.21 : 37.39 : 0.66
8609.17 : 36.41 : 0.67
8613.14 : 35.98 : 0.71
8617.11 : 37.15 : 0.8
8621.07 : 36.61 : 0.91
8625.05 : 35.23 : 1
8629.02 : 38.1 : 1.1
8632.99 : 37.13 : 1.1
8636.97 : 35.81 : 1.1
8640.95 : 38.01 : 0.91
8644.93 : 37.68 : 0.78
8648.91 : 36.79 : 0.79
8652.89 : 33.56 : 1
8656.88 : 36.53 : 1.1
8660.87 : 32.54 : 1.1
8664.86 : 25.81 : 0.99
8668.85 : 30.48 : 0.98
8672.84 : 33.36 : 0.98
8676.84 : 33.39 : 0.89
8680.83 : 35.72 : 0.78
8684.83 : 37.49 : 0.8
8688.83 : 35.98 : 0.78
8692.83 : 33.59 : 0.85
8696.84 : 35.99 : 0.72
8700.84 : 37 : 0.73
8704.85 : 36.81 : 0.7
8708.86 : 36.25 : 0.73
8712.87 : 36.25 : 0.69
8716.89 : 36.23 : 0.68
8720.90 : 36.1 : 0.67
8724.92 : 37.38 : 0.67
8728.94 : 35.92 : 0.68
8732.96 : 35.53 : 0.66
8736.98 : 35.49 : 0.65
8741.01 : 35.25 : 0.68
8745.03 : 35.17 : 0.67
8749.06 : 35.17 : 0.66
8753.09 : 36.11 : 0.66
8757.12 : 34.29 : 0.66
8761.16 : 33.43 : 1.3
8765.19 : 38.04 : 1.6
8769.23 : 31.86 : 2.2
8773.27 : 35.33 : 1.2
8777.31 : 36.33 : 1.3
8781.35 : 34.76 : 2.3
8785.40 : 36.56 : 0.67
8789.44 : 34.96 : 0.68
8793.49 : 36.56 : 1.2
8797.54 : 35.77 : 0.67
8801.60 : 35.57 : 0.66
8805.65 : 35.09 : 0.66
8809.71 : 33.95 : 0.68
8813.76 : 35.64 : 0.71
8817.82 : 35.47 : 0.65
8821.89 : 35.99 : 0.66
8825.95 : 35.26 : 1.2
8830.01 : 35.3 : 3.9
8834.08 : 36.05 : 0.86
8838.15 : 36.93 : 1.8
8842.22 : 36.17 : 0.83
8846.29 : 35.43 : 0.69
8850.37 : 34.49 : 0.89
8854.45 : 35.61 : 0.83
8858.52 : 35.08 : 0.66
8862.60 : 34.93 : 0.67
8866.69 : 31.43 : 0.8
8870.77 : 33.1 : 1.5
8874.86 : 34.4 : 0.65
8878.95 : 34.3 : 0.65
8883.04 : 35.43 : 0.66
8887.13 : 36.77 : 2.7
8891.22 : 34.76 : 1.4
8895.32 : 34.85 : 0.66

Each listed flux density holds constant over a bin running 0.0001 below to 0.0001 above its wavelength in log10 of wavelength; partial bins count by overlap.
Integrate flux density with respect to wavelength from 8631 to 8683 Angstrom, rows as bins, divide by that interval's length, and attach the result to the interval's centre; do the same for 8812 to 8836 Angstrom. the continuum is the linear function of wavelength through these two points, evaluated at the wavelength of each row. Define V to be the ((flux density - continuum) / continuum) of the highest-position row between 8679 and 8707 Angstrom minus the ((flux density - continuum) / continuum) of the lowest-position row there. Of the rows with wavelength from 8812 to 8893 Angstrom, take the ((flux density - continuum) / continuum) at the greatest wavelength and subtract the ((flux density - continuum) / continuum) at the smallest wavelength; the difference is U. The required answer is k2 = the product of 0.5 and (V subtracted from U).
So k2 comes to -0.033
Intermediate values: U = -0.04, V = 0.03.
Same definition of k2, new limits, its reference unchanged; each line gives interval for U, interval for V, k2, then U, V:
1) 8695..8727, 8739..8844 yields 0.014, 0.03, 0.00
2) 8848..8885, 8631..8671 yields 0.110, 0.02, -0.20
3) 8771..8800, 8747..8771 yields 0.053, 0.01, -0.10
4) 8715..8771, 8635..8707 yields -0.075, -0.14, 0.01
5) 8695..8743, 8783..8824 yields -0.003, -0.03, -0.02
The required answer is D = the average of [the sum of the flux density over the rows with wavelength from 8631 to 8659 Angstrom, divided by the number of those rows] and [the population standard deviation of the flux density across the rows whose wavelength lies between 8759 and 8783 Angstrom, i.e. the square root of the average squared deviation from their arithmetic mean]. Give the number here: 19.2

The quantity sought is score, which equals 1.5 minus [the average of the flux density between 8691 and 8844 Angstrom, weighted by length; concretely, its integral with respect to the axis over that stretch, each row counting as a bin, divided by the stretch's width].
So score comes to -34.1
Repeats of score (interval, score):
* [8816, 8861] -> -34.1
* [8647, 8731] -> -33.4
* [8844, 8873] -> -32.8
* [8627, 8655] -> -35.2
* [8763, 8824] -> -34.0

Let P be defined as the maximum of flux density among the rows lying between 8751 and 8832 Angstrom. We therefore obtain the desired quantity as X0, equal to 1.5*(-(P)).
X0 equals -57.1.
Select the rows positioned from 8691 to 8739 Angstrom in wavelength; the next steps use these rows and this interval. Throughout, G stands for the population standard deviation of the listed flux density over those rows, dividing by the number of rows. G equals 0.9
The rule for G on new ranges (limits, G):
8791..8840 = 0.7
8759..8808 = 1.5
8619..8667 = 3.3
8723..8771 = 1.6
